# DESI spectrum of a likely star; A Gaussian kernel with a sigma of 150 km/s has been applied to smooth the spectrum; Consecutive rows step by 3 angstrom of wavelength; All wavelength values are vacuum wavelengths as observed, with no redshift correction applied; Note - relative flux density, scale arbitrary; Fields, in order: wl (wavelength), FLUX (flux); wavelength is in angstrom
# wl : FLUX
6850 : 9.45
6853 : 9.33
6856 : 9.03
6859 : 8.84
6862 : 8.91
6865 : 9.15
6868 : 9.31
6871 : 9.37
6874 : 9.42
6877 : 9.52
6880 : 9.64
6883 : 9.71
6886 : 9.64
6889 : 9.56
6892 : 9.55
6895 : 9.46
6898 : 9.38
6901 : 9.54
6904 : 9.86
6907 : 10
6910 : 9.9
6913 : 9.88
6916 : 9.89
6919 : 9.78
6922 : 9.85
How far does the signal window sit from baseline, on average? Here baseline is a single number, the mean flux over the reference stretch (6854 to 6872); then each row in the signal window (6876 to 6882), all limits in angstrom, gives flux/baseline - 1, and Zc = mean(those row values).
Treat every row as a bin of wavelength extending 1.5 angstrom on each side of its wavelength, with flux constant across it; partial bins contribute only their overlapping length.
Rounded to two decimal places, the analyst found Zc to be 0.05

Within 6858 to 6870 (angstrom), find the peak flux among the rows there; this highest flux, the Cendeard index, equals 9.31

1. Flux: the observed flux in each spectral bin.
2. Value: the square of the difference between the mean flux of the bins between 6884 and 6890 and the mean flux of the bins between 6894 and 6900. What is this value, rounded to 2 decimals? 0.03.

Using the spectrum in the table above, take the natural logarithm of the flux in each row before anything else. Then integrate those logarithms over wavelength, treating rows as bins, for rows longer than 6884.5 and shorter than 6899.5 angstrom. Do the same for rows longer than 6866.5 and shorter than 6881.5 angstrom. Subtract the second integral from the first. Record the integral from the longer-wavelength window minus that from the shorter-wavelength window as 0.10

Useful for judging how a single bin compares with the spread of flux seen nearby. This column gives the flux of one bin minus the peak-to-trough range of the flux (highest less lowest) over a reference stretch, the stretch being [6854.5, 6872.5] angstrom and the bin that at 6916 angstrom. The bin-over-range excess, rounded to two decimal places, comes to 9.36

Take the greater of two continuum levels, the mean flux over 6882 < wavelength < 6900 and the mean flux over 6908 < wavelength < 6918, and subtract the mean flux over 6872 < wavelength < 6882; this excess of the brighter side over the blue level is 0.36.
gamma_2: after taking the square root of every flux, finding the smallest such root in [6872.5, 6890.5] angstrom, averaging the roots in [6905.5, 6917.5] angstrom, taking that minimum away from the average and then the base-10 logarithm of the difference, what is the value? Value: -1.10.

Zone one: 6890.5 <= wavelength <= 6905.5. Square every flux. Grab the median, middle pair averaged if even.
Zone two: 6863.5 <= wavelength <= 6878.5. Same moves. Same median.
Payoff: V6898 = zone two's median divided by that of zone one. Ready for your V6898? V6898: 0.965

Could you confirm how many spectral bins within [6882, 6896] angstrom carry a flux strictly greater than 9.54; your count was 4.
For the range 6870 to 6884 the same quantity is 2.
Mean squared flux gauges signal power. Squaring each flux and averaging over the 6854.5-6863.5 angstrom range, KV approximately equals 80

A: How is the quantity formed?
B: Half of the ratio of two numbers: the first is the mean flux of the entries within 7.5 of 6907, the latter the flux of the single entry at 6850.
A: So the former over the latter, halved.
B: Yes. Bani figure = 0.520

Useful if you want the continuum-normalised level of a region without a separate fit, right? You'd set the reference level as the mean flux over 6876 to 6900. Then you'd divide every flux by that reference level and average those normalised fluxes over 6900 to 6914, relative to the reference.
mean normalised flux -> 1.03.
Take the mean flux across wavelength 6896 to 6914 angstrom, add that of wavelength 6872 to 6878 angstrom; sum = 19.2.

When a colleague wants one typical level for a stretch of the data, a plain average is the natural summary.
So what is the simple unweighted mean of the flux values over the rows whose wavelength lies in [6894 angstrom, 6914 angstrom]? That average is 9.72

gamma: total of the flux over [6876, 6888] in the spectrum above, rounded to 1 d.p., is 38.5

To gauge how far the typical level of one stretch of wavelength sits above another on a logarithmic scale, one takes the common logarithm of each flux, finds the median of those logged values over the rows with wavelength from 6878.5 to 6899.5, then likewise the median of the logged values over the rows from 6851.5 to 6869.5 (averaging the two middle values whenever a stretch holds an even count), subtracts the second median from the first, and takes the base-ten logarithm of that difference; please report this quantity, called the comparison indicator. -1.7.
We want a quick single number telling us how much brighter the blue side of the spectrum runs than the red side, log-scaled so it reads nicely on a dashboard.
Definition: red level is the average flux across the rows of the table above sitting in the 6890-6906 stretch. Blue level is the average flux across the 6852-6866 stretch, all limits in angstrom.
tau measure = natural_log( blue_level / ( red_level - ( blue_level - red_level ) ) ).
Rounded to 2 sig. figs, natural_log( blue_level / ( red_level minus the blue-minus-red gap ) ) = -0.11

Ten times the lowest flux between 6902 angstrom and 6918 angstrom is 99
